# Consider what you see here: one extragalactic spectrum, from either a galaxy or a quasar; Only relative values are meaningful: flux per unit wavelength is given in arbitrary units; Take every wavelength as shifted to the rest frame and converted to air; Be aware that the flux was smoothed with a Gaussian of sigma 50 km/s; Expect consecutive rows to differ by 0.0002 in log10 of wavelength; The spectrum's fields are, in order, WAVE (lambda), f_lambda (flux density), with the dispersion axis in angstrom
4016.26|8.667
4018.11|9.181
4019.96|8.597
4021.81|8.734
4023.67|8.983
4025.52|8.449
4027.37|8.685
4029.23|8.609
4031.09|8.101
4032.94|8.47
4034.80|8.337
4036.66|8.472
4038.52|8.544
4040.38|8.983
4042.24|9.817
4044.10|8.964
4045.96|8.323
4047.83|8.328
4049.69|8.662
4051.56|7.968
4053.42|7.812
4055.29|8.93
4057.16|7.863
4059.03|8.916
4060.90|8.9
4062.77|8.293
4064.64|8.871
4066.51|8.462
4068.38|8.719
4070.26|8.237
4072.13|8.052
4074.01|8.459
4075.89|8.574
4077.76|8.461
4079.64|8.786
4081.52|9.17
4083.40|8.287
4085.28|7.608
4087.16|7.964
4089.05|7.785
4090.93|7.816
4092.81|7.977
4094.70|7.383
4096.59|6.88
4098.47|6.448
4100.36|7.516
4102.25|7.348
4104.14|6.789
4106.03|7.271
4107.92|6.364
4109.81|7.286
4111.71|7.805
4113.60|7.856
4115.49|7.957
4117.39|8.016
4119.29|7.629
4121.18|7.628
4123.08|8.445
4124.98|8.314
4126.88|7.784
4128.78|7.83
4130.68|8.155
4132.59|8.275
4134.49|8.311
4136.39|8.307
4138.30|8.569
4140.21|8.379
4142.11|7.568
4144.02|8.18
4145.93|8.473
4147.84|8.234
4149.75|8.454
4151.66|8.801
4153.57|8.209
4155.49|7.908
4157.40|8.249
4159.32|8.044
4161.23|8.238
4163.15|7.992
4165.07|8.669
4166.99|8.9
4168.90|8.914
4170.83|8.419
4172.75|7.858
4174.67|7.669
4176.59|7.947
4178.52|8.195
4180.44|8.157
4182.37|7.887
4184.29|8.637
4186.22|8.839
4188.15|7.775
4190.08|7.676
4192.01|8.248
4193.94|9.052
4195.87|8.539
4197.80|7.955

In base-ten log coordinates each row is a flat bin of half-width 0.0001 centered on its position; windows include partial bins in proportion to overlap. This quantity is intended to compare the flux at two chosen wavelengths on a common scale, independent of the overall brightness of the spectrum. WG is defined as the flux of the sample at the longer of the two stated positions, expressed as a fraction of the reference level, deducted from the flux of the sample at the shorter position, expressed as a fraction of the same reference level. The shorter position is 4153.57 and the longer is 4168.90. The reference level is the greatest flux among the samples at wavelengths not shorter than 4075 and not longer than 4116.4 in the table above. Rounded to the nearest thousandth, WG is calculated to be -0.077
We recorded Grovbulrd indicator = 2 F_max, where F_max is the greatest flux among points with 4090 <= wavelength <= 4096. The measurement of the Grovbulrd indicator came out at 16.0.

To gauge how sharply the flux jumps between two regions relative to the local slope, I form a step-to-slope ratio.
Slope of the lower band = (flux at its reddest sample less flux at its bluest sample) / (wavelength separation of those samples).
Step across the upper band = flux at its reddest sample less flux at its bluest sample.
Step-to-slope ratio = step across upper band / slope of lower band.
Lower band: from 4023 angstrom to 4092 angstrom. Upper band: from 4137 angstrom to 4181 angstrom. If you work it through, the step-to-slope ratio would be 24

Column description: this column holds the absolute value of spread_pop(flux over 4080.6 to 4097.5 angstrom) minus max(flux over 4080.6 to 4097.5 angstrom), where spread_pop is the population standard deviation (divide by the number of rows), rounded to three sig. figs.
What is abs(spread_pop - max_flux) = 8.58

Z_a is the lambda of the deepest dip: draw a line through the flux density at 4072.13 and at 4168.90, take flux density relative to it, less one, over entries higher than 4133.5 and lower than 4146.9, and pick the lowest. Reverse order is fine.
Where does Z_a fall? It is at 4142.11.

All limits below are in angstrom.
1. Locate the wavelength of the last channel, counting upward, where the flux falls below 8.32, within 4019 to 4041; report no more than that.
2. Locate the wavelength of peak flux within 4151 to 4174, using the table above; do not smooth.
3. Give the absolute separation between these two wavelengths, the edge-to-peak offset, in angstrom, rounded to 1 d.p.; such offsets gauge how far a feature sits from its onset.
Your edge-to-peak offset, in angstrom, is 137.8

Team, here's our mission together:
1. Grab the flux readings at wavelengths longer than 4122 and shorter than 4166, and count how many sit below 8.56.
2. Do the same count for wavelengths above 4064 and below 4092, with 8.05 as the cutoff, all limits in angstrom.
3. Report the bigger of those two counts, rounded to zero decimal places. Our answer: 20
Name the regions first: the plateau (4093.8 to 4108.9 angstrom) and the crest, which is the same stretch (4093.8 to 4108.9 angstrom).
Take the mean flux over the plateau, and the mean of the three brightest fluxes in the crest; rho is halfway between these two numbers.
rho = 7.2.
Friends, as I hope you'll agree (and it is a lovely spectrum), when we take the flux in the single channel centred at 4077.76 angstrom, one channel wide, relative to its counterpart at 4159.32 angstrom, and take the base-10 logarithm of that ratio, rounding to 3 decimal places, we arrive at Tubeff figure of 0.022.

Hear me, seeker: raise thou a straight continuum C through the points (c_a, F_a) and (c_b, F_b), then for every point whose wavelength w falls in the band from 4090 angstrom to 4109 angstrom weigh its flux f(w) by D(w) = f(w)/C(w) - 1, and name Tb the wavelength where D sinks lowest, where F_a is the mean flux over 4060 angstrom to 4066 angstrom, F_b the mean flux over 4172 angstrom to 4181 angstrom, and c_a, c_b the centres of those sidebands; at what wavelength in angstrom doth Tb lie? 4107.92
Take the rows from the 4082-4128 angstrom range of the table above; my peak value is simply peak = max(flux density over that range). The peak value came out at 8.445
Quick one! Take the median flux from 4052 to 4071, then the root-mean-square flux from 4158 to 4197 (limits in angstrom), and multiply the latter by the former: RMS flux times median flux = 71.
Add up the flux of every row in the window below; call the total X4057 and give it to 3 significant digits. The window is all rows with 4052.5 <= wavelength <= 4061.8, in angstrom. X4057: 42.4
